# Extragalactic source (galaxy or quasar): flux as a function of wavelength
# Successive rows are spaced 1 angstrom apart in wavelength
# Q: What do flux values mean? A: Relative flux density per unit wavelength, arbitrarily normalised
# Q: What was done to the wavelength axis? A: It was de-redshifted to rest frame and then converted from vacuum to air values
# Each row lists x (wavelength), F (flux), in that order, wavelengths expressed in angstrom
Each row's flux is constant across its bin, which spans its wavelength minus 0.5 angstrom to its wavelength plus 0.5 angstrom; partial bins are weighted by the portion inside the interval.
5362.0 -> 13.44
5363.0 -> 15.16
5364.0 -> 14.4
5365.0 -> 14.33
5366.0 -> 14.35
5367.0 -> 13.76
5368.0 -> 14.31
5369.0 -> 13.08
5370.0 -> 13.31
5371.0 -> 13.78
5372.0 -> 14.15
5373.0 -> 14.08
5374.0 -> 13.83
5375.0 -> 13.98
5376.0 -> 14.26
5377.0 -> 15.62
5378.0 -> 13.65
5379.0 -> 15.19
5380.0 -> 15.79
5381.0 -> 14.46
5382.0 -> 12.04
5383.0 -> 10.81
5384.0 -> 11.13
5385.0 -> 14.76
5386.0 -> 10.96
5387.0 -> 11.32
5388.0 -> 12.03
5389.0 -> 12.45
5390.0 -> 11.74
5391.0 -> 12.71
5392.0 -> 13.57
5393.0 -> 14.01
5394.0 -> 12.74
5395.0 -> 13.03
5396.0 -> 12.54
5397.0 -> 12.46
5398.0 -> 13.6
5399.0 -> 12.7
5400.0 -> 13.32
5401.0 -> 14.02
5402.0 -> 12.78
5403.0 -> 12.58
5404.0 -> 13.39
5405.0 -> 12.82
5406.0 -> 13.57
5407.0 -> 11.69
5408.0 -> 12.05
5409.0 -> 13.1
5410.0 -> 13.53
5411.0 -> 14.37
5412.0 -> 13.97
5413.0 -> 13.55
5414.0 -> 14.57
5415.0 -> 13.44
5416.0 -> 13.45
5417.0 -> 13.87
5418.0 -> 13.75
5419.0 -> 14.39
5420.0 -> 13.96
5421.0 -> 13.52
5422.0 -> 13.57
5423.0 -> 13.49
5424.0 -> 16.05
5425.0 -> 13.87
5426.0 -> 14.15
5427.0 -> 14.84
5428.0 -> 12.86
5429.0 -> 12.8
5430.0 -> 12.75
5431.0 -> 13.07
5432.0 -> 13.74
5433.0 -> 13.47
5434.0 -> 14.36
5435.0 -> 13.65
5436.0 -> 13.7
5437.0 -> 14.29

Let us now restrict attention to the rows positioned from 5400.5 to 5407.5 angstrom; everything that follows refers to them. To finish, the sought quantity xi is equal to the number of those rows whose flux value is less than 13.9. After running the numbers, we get 6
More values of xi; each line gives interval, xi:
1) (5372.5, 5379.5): 2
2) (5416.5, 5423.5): 5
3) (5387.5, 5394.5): 6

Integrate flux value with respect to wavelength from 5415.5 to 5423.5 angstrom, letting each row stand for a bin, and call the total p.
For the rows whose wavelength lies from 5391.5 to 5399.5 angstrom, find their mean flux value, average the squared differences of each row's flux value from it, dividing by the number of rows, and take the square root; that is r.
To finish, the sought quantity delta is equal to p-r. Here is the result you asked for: 109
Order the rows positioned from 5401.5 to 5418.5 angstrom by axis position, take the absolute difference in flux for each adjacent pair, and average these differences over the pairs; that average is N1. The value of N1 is 0.65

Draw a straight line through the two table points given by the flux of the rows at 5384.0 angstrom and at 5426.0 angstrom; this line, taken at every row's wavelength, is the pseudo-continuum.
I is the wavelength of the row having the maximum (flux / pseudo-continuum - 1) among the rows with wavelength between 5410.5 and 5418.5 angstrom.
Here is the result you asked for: 5411.0 angstrom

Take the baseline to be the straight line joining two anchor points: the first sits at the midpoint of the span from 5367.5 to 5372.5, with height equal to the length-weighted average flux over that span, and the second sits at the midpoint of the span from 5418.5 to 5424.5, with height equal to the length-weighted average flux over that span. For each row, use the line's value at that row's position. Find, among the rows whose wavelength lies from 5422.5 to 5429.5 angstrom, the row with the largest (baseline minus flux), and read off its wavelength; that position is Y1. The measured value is 5429.0 angstrom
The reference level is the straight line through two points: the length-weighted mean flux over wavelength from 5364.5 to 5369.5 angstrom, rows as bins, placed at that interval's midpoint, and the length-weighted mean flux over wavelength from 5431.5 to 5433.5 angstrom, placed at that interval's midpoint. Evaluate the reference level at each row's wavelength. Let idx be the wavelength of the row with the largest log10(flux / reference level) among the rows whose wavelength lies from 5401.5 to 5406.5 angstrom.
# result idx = 5406.0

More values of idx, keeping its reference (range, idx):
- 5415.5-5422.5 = 5419.0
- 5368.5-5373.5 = 5372.0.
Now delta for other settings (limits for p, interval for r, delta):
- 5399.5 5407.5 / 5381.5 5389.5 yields 103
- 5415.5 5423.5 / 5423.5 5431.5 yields 109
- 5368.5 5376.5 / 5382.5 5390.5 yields 109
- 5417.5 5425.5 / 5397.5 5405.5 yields 112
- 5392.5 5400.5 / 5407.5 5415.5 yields 104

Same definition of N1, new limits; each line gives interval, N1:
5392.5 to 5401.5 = 0.69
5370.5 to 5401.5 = 0.98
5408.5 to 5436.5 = 0.63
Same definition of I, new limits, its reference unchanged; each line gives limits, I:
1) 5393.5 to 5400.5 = 5398.0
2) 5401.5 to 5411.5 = 5411.0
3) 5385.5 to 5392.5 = 5392.0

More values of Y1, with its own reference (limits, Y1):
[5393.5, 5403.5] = 5397.0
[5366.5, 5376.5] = 5369.0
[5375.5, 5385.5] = 5383.0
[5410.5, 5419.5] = 5415.0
